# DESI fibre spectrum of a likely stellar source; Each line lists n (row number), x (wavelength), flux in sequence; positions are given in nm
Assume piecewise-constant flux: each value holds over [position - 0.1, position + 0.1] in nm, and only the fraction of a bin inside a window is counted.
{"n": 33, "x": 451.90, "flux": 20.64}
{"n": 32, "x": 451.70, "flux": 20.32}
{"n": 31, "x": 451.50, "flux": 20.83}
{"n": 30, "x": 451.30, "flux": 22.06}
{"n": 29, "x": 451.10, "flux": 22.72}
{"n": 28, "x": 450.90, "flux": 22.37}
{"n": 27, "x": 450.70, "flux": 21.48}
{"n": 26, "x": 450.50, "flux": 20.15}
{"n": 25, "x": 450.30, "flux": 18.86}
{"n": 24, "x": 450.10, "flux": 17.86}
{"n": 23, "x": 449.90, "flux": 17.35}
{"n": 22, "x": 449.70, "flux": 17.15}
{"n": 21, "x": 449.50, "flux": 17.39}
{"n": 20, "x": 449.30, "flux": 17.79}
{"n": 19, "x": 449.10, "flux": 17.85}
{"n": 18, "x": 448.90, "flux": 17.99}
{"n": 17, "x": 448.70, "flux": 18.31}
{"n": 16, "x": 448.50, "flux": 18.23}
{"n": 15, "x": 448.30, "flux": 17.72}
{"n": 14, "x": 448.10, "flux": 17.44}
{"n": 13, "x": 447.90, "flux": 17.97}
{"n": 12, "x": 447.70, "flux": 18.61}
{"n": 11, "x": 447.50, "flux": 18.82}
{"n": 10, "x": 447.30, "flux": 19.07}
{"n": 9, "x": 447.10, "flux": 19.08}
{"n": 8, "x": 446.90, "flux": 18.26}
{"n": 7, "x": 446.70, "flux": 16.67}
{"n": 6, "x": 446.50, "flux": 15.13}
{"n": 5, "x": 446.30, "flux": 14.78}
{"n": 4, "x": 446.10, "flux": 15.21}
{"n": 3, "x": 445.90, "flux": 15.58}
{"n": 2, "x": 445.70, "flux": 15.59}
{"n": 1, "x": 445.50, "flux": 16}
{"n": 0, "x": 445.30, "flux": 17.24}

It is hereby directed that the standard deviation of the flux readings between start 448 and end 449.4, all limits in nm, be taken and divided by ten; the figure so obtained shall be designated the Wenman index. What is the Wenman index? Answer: 0.03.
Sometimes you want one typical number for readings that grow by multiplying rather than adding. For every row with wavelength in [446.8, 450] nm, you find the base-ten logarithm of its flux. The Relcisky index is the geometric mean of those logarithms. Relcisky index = 1.26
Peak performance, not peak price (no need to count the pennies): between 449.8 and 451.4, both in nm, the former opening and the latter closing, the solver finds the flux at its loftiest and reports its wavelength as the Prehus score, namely 451.10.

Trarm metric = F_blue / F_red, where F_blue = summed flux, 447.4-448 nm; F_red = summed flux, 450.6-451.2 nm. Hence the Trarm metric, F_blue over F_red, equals 0.83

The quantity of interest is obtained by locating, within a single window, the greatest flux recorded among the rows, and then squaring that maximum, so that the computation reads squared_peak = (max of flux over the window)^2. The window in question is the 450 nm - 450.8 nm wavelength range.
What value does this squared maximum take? 461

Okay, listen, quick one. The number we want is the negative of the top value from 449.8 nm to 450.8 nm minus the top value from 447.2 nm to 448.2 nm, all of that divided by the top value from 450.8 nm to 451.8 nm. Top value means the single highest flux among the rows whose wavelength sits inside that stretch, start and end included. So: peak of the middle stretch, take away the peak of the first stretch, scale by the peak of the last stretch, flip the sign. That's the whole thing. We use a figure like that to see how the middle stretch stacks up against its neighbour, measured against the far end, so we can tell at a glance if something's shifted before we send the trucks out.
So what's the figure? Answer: -0.11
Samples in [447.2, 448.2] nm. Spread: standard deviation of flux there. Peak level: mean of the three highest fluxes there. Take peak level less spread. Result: 18.2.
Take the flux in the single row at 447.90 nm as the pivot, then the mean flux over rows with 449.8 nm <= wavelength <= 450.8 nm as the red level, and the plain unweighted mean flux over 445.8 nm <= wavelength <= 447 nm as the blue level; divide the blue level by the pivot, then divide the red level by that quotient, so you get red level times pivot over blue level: 22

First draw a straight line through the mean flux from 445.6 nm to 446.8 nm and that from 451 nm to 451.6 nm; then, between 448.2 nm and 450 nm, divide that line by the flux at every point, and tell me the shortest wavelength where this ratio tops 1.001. 448.30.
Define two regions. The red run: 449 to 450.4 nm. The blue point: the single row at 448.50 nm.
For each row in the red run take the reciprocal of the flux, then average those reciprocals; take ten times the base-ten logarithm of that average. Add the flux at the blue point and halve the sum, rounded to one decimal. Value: 2.9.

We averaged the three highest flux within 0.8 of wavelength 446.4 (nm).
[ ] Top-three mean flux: 18.0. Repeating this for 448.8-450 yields 17.9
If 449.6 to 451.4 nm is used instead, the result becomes 22.4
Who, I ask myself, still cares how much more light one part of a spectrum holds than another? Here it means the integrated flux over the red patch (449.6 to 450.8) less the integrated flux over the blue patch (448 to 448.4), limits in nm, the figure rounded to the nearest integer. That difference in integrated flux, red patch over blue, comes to 16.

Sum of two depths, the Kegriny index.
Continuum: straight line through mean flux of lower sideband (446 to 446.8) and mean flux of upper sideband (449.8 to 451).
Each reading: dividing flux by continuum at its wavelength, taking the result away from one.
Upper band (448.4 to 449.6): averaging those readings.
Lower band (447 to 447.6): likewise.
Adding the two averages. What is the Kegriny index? -0.14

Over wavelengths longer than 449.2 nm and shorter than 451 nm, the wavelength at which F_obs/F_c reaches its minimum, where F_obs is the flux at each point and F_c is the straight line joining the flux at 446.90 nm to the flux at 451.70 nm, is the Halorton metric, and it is 449.70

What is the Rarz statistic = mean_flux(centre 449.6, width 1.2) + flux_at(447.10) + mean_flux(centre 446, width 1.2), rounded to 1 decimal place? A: 52.0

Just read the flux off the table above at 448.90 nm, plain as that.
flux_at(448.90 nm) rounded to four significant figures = 17.99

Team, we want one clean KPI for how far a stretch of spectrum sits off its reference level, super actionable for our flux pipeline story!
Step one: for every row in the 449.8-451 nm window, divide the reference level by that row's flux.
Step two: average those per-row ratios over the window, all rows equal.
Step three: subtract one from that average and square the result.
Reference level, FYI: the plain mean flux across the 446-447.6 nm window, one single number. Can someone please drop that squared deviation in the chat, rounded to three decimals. 0.015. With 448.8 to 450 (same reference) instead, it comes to 0.001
